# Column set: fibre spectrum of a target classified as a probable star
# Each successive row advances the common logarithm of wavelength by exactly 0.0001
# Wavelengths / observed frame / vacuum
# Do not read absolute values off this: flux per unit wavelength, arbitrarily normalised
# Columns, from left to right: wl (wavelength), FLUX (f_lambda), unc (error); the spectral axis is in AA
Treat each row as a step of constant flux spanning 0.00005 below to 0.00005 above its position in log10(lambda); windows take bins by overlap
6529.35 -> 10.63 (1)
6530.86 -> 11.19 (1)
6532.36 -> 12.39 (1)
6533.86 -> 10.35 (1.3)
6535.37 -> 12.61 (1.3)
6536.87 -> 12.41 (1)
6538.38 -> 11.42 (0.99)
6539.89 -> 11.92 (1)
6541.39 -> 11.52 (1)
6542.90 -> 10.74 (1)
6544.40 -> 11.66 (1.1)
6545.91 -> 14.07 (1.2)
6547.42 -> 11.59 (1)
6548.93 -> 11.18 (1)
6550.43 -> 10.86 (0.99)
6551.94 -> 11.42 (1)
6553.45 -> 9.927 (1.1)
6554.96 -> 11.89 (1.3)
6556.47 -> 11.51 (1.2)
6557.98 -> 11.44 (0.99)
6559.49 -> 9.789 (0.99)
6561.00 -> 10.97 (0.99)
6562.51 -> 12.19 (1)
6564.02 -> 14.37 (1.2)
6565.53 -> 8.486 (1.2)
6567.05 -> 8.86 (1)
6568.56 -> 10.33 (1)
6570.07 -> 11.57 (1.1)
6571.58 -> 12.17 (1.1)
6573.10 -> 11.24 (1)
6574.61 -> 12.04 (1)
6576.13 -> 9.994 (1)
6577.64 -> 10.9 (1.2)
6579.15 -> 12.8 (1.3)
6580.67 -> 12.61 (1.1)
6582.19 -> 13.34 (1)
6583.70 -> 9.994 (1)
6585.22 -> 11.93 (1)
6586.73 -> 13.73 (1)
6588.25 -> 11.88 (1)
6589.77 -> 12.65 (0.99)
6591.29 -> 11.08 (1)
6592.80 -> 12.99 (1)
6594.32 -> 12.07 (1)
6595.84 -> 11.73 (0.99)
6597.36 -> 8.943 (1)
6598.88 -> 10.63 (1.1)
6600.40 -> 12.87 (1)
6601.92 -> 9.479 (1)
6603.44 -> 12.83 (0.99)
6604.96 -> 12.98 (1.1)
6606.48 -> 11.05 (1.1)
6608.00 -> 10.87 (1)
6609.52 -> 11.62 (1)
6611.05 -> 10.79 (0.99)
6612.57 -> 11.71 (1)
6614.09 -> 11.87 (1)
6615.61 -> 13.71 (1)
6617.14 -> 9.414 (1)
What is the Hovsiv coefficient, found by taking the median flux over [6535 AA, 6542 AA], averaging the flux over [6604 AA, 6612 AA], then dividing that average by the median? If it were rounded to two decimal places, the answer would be 0.96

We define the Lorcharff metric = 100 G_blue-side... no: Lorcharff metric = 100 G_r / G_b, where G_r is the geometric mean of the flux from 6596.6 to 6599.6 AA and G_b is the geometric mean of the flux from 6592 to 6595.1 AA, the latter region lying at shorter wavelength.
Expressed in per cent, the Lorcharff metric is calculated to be 78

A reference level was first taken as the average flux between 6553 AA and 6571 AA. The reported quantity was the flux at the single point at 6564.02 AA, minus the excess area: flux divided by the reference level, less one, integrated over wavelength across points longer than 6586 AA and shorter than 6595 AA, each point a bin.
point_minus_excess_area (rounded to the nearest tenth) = 13.2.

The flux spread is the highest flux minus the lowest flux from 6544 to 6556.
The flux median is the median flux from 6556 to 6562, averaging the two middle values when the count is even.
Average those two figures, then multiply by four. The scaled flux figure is 30.7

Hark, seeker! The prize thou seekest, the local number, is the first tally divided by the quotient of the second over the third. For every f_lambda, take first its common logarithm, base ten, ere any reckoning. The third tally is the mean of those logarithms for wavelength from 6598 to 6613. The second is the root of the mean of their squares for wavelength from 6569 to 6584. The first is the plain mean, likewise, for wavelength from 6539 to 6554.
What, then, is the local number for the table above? 1.05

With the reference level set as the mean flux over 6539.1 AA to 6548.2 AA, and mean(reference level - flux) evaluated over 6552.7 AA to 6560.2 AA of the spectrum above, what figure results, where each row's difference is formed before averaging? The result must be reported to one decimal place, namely 1.0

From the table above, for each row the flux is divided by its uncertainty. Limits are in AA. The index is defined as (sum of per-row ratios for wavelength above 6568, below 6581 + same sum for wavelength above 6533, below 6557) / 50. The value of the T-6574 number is 5.3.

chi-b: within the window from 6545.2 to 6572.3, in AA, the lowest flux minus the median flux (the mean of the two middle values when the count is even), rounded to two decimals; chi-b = -2.94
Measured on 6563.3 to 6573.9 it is -2.75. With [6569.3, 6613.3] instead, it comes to -2.79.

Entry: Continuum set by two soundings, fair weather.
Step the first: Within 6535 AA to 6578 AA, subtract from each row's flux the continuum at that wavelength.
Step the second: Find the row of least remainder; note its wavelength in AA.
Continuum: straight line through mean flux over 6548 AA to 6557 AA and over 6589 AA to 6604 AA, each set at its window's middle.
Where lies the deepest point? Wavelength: 6565.53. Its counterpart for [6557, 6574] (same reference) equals 6565.53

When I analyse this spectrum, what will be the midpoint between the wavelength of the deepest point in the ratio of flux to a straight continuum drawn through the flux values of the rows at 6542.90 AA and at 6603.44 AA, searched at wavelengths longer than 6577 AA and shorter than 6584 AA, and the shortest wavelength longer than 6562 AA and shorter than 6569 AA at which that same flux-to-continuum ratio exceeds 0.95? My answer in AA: 6573.1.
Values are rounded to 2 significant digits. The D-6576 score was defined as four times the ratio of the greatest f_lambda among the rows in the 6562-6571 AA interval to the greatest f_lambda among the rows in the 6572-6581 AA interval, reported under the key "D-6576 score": 4.5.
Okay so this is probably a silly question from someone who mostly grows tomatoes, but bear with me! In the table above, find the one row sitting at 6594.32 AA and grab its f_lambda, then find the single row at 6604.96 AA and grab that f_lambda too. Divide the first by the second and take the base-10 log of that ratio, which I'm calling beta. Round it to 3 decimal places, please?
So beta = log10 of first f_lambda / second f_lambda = -0.032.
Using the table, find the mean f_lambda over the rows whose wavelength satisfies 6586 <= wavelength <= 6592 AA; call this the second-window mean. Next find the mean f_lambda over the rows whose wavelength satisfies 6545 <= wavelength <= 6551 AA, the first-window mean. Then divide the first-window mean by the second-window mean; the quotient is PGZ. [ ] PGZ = 0.97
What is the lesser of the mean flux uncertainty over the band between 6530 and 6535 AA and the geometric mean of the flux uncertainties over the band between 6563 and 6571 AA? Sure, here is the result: 1.10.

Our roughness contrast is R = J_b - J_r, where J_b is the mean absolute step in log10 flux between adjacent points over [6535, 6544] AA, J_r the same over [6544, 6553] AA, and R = -0.022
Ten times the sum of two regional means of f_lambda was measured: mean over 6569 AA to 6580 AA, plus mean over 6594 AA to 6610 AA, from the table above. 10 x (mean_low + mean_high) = 229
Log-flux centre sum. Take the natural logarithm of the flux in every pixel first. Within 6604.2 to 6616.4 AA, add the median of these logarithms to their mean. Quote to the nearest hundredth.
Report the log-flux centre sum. 4.92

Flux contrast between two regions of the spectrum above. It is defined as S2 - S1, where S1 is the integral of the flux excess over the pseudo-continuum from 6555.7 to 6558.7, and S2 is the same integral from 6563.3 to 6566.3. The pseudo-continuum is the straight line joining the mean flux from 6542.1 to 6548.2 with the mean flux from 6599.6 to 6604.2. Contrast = 0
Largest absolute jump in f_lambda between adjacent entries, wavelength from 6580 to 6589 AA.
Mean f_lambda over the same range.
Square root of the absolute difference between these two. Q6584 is 2.98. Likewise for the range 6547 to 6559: 3.04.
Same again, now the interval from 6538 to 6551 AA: 3.03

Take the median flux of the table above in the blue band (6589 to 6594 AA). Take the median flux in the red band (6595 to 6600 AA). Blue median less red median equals 2.0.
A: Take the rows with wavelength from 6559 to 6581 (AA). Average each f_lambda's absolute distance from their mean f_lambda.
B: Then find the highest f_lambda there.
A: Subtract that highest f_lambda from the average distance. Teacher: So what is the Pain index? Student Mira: -13.1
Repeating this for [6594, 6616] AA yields -12.7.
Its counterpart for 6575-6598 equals -12.7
